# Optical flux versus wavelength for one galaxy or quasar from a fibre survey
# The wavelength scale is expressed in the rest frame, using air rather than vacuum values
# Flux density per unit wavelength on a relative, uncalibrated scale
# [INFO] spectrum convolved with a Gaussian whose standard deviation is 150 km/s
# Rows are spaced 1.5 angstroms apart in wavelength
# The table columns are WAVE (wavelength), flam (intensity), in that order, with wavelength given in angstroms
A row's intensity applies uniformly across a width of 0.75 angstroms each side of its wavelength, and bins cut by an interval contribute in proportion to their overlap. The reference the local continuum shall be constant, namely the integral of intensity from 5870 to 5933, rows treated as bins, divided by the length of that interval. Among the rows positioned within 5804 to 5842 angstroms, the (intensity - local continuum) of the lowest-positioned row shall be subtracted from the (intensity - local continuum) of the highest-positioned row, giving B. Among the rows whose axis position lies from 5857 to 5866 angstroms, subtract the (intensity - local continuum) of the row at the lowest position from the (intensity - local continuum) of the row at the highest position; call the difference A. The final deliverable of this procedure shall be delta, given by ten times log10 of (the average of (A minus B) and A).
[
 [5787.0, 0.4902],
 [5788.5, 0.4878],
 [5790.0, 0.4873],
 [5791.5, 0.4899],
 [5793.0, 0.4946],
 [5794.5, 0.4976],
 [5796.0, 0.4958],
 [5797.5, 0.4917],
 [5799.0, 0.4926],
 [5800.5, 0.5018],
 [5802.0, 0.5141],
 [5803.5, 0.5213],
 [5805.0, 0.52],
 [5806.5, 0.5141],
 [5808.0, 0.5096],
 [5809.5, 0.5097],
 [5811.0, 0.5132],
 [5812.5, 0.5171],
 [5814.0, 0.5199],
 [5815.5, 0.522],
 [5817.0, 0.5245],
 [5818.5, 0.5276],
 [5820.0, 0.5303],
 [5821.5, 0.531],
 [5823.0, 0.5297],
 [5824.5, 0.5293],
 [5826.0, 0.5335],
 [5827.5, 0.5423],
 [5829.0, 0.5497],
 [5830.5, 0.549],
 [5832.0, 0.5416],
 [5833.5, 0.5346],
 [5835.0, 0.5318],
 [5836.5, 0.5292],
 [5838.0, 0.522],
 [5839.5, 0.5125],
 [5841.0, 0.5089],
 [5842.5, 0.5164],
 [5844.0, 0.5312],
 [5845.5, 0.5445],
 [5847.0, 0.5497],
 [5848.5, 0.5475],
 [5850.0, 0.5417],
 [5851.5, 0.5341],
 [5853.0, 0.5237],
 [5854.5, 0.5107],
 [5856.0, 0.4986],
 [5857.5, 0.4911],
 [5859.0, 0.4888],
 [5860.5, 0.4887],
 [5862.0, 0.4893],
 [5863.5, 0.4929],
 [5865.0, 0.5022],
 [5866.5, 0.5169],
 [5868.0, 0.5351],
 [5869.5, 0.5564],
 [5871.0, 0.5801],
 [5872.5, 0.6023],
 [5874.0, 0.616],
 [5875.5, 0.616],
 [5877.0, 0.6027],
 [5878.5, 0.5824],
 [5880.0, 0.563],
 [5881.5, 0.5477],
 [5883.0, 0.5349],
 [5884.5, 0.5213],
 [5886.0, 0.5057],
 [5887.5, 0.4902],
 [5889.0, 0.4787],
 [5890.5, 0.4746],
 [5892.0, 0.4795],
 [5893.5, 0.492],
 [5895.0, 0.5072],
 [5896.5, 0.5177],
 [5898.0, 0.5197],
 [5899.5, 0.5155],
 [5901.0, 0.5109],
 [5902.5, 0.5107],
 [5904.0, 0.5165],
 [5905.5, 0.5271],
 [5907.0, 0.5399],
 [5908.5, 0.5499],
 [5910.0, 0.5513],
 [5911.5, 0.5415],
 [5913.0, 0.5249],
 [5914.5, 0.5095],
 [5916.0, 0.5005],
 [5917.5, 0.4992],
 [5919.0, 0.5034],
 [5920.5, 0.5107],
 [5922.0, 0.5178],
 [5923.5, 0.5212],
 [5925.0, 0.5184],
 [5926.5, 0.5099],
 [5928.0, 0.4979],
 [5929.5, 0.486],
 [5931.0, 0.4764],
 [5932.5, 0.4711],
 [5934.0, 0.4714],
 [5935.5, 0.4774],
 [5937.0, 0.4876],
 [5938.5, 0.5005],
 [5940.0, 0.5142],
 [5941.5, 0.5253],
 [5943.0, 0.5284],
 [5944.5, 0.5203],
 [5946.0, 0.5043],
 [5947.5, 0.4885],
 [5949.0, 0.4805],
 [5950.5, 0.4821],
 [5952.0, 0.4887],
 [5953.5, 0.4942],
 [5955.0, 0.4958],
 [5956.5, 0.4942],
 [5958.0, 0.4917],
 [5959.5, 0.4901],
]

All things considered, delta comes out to -17.8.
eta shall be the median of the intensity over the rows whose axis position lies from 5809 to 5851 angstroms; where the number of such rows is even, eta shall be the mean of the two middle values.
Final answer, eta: 0.530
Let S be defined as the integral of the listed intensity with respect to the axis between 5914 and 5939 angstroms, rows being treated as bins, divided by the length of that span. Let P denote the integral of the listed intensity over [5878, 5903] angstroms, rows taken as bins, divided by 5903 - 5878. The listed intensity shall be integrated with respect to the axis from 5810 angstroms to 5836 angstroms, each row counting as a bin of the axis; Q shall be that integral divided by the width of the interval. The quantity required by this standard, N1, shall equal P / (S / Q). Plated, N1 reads 0.55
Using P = 0.514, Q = 0.531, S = 0.497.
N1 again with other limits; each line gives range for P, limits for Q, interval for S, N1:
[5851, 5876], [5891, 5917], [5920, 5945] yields 0.55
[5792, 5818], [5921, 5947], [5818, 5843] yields 0.48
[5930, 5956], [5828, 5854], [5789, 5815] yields 0.52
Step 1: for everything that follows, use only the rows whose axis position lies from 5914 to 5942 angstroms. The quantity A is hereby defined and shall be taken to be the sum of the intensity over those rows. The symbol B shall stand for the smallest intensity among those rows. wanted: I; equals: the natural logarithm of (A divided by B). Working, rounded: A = 9.50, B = 0.4711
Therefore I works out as 3.00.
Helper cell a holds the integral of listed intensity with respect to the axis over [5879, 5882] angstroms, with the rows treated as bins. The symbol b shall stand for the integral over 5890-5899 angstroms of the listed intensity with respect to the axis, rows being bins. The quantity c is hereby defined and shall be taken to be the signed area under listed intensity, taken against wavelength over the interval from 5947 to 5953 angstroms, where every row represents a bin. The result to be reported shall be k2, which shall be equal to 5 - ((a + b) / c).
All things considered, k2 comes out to 2.9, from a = 1.67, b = 4.5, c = 2.9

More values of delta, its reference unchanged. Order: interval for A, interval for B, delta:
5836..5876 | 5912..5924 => -10.5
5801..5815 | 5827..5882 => -25.1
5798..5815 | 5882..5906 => -15.1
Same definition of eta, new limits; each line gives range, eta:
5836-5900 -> 0.520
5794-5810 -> 0.510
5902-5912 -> 0.540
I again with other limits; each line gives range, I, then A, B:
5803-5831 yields 2.98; 9.99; 0.5096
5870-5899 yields 3.07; 10.23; 0.4746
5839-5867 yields 3.00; 9.79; 0.4887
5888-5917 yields 3.02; 9.77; 0.4746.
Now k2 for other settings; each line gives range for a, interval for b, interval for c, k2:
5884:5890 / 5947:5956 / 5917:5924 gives 2.9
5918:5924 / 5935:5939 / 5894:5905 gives 4.1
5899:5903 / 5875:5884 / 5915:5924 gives 3.4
